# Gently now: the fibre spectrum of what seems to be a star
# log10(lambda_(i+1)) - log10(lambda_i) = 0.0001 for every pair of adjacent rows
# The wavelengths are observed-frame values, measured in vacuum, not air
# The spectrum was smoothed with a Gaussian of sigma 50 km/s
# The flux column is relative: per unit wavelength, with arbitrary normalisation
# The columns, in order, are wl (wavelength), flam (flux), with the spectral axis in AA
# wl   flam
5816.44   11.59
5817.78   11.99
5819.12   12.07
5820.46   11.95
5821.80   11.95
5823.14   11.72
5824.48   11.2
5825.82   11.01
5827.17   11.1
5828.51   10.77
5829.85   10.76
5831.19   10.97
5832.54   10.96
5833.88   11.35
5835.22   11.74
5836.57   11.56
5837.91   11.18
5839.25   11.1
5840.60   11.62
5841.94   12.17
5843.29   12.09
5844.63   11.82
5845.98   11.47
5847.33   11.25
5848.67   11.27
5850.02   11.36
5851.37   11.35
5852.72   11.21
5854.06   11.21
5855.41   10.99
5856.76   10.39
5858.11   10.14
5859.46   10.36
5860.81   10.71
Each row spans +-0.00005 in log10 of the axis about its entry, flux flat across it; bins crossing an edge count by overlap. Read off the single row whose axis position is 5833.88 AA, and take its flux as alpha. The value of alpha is 11.35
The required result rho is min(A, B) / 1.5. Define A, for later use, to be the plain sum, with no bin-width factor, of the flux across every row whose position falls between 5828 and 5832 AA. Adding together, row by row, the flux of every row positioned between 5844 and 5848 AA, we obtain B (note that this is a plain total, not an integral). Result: 21.7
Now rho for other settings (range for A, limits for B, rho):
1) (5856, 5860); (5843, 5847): 20.6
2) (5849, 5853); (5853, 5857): 21.7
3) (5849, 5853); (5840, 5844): 22.6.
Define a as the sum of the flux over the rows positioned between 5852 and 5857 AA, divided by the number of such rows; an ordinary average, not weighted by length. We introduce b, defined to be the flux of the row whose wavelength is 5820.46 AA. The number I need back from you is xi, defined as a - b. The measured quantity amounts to -1.00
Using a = 10.95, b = 11.95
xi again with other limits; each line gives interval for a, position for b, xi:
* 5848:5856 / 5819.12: -0.84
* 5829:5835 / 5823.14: -0.71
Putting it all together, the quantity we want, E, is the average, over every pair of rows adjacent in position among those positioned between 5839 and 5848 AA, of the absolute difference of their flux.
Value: 0.33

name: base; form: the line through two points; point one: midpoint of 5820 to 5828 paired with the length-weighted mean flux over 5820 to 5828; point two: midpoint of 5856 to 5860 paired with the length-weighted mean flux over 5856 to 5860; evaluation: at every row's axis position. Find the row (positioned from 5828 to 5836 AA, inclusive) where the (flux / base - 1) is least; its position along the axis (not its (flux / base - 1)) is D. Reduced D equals 5828.51 AA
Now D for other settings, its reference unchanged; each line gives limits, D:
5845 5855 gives 5847.33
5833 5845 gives 5839.25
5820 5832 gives 5828.51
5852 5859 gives 5858.11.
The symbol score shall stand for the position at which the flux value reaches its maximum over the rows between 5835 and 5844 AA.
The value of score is 5841.94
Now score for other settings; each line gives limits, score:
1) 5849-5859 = 5850.02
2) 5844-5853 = 5844.63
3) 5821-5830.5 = 5821.80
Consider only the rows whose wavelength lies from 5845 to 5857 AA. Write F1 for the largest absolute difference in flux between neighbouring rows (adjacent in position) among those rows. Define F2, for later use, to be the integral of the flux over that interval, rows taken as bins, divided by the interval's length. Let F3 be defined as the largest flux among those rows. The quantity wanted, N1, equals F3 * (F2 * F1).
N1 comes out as 77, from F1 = 0.60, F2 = 11.2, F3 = 11.47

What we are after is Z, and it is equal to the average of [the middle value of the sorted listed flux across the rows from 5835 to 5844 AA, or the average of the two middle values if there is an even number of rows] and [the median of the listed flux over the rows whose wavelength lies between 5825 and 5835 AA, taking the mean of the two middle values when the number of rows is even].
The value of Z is 11.3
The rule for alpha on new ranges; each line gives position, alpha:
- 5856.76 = 10.39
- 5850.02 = 11.36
